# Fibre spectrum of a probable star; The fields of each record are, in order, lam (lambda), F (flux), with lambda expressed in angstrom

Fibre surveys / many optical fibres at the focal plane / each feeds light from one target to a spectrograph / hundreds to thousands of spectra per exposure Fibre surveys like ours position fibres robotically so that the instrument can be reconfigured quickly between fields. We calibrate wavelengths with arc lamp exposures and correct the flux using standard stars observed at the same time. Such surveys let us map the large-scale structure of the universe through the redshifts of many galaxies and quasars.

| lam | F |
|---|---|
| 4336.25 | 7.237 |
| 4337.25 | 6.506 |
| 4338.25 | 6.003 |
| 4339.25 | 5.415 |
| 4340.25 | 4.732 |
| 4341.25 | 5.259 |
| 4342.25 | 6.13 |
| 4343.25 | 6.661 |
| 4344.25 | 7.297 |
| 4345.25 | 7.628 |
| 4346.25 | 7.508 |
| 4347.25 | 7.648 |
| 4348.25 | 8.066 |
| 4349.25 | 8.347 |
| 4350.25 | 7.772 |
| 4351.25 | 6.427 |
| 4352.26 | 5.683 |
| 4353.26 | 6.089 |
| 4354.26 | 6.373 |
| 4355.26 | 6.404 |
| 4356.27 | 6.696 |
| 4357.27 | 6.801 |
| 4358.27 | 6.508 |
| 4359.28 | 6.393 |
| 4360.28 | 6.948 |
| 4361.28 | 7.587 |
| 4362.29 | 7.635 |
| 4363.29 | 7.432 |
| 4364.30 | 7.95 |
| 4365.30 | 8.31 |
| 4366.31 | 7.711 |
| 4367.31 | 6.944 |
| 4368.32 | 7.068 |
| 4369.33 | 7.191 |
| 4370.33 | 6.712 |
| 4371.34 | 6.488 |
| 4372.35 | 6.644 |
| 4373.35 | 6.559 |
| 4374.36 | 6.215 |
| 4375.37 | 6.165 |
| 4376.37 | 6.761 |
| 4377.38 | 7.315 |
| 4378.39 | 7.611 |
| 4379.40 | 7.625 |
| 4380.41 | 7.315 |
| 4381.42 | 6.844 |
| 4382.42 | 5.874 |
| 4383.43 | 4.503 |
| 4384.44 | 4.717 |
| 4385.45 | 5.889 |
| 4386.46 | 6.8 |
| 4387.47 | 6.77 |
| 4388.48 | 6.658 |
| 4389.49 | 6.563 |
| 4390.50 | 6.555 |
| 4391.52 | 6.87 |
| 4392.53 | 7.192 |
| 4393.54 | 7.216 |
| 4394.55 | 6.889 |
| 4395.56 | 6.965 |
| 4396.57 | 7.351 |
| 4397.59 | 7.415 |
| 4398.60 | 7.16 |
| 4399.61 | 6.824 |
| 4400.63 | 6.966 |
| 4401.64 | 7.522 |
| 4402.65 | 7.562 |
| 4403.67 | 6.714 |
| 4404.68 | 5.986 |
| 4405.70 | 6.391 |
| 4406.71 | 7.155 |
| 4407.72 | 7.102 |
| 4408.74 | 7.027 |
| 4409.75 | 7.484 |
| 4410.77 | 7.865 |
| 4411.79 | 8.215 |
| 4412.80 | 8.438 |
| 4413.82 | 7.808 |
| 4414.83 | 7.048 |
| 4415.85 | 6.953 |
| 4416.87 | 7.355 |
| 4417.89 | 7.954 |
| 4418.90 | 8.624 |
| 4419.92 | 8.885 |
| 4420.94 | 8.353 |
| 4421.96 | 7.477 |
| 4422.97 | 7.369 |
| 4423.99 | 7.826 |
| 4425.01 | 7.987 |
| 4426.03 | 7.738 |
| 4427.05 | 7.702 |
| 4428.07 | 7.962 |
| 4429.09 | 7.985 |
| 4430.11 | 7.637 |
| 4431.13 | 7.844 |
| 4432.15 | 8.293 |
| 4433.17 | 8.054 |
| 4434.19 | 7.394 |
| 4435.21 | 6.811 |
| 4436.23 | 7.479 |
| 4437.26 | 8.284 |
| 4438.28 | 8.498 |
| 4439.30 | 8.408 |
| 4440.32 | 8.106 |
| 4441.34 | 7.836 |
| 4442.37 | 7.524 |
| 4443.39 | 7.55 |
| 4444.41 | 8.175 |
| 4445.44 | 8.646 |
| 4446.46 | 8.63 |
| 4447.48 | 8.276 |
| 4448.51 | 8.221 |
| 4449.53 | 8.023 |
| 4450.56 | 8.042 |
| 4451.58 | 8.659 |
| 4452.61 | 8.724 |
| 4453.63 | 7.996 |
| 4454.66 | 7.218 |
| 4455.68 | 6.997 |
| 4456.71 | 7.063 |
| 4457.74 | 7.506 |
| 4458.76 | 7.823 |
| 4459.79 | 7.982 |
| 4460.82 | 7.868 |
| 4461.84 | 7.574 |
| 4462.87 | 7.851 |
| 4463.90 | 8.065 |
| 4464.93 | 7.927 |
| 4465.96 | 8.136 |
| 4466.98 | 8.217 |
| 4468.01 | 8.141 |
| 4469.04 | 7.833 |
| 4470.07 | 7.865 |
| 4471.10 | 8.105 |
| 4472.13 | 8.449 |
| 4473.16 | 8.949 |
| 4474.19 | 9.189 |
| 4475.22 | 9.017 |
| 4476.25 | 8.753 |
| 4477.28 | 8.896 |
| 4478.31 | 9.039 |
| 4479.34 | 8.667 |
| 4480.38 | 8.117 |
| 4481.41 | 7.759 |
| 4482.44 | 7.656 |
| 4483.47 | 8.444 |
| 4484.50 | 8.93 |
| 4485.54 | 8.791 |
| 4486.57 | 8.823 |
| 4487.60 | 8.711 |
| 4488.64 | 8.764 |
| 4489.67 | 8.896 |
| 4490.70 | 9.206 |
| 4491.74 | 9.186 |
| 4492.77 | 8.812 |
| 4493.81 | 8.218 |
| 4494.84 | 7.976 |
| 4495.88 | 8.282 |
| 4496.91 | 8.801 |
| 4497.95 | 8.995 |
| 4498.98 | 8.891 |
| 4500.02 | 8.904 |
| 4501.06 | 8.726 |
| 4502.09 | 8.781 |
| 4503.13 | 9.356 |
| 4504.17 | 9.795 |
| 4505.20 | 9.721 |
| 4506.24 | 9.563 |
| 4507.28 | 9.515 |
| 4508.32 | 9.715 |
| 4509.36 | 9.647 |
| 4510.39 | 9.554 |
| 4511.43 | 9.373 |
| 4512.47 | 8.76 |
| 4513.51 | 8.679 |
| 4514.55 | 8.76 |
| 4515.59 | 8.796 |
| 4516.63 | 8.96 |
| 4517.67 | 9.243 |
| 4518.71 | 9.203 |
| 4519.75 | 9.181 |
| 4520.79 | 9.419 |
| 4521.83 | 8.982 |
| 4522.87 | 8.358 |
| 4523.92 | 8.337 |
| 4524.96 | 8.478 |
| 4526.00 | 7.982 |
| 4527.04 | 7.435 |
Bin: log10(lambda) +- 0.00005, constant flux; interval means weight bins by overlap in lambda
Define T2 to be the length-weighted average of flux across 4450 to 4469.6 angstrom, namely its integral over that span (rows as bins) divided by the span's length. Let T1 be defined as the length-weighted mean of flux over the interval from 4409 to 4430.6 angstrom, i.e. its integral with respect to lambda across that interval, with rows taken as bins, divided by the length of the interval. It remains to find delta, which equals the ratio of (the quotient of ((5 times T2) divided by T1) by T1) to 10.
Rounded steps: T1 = 7.8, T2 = 7.9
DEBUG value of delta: 0.064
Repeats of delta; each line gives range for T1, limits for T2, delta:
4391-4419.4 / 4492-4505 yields 0.083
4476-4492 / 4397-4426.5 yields 0.050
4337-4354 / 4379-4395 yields 0.073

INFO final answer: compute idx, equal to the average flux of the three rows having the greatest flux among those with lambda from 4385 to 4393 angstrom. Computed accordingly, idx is 7.0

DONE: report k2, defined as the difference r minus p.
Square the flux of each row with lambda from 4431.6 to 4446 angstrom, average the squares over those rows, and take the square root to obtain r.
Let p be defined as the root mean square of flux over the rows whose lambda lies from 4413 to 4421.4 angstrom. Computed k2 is 0.0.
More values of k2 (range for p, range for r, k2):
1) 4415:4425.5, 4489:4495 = 0.8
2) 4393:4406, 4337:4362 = -0.3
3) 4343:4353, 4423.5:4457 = 0.6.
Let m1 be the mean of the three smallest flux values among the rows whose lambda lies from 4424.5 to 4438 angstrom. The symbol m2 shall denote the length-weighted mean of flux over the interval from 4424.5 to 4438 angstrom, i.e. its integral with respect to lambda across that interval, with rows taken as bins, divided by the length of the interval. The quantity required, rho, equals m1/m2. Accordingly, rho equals 0.928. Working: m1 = 7.2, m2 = 7.8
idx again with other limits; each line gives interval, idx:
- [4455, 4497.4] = 9.2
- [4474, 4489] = 9.1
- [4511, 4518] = 9.2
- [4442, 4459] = 8.7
